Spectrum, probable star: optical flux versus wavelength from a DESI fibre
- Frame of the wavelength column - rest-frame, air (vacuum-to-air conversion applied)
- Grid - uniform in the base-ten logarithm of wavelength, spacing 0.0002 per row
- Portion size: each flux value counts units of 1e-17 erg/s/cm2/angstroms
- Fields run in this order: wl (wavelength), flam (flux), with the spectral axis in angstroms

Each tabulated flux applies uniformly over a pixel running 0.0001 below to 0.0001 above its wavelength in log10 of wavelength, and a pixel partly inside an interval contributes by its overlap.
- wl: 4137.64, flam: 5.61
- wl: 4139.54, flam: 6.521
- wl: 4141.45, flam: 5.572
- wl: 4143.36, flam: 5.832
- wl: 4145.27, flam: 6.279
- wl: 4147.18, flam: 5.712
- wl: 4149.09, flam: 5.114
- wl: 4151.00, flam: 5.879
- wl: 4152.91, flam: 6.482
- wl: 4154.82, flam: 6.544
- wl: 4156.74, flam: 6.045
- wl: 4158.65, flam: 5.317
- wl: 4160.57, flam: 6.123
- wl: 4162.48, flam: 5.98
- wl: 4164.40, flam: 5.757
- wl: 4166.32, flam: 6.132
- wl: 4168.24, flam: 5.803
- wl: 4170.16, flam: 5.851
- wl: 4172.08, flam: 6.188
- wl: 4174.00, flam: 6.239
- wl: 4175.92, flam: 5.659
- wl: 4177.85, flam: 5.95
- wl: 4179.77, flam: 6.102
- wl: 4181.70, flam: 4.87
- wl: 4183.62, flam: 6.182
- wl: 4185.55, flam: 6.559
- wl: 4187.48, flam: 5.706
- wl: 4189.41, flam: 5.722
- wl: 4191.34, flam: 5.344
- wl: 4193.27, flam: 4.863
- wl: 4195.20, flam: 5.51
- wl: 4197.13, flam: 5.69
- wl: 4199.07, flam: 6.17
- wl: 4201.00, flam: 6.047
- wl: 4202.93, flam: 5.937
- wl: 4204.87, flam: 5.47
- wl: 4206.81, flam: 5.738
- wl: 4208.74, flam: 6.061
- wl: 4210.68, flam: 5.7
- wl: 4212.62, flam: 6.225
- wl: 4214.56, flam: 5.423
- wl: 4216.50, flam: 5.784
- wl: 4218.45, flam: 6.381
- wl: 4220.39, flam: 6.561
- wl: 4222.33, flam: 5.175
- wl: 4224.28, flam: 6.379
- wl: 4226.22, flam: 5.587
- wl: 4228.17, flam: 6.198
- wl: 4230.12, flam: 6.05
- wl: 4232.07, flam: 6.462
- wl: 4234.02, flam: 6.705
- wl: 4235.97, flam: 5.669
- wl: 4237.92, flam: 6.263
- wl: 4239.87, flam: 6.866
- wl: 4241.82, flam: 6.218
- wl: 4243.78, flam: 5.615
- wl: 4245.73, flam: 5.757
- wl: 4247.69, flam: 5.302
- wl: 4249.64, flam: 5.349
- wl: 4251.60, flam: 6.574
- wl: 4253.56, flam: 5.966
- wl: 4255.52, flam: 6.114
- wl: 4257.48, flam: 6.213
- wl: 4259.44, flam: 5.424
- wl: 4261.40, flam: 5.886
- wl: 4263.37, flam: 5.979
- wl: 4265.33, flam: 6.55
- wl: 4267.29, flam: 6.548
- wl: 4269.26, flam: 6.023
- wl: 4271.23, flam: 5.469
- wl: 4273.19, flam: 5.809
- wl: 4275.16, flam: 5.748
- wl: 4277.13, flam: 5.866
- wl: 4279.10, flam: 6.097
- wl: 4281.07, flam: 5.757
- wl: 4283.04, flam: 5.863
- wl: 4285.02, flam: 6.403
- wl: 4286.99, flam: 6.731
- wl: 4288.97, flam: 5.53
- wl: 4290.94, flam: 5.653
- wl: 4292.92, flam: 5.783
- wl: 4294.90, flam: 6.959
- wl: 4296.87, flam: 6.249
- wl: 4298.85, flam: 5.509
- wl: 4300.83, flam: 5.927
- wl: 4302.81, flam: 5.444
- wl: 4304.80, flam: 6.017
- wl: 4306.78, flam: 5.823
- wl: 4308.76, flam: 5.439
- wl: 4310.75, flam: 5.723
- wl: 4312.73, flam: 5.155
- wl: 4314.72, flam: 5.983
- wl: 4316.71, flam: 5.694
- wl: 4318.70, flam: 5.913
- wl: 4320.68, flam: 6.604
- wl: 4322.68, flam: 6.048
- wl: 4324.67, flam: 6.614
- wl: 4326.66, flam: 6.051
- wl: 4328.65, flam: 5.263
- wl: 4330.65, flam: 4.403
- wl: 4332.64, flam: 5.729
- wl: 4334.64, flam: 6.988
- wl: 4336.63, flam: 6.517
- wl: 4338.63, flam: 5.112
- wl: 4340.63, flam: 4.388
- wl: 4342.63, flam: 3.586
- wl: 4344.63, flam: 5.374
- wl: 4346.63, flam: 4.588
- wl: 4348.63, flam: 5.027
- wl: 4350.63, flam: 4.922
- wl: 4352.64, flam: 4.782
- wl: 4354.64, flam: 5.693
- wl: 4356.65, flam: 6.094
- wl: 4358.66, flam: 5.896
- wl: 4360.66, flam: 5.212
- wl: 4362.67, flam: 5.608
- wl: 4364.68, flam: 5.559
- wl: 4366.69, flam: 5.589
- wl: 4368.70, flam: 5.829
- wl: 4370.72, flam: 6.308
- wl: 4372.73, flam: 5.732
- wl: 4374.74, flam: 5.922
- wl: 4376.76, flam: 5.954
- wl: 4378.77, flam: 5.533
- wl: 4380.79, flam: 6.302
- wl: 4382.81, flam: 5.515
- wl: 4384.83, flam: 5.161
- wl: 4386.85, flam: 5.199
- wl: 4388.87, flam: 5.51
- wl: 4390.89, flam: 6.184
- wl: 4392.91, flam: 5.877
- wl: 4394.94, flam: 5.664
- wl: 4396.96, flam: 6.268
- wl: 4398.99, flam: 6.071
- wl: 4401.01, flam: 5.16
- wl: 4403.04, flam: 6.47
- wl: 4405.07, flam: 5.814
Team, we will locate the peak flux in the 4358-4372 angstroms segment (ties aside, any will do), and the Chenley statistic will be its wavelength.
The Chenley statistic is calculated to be 4370.72 angstroms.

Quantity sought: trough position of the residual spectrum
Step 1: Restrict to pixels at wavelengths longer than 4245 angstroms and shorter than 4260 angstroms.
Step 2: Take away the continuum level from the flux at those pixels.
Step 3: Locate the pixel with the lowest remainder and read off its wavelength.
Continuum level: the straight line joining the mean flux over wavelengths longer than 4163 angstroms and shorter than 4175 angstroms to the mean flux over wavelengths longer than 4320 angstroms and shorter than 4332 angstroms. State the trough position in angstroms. 4247.69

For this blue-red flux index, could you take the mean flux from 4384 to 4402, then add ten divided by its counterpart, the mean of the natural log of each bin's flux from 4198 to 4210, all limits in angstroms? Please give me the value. 11.3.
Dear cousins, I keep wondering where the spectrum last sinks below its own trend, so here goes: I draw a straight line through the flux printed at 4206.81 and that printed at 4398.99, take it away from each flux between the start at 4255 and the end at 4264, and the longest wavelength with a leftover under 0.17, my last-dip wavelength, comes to 4263.37 angstroms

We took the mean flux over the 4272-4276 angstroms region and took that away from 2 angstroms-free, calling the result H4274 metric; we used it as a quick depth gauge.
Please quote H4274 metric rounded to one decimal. -3.8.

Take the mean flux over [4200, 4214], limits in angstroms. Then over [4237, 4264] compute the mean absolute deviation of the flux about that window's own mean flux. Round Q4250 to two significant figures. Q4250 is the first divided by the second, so 17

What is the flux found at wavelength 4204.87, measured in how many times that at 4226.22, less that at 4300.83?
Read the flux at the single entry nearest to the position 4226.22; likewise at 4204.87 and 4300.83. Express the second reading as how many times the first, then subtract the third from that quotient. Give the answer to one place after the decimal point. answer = -4.9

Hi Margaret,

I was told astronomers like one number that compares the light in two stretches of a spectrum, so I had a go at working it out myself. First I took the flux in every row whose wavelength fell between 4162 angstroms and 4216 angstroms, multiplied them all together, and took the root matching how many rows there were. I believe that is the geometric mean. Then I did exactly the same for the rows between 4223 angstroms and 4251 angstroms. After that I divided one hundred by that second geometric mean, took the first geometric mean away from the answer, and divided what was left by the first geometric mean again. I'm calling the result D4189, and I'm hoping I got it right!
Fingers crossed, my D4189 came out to 1.87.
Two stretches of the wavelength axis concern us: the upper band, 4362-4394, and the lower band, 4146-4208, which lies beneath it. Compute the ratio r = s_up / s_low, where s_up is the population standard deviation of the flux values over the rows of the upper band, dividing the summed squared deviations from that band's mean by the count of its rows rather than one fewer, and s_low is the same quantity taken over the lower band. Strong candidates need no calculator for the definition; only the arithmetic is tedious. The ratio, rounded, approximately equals 0.80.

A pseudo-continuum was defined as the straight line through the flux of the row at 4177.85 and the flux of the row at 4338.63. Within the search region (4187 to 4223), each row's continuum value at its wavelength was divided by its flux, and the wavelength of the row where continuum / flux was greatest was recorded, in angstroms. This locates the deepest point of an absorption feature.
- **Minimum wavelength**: 4193.27 angstroms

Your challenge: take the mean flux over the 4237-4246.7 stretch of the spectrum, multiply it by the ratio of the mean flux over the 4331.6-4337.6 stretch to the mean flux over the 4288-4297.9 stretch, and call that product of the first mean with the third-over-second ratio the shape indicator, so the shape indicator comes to 6.5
